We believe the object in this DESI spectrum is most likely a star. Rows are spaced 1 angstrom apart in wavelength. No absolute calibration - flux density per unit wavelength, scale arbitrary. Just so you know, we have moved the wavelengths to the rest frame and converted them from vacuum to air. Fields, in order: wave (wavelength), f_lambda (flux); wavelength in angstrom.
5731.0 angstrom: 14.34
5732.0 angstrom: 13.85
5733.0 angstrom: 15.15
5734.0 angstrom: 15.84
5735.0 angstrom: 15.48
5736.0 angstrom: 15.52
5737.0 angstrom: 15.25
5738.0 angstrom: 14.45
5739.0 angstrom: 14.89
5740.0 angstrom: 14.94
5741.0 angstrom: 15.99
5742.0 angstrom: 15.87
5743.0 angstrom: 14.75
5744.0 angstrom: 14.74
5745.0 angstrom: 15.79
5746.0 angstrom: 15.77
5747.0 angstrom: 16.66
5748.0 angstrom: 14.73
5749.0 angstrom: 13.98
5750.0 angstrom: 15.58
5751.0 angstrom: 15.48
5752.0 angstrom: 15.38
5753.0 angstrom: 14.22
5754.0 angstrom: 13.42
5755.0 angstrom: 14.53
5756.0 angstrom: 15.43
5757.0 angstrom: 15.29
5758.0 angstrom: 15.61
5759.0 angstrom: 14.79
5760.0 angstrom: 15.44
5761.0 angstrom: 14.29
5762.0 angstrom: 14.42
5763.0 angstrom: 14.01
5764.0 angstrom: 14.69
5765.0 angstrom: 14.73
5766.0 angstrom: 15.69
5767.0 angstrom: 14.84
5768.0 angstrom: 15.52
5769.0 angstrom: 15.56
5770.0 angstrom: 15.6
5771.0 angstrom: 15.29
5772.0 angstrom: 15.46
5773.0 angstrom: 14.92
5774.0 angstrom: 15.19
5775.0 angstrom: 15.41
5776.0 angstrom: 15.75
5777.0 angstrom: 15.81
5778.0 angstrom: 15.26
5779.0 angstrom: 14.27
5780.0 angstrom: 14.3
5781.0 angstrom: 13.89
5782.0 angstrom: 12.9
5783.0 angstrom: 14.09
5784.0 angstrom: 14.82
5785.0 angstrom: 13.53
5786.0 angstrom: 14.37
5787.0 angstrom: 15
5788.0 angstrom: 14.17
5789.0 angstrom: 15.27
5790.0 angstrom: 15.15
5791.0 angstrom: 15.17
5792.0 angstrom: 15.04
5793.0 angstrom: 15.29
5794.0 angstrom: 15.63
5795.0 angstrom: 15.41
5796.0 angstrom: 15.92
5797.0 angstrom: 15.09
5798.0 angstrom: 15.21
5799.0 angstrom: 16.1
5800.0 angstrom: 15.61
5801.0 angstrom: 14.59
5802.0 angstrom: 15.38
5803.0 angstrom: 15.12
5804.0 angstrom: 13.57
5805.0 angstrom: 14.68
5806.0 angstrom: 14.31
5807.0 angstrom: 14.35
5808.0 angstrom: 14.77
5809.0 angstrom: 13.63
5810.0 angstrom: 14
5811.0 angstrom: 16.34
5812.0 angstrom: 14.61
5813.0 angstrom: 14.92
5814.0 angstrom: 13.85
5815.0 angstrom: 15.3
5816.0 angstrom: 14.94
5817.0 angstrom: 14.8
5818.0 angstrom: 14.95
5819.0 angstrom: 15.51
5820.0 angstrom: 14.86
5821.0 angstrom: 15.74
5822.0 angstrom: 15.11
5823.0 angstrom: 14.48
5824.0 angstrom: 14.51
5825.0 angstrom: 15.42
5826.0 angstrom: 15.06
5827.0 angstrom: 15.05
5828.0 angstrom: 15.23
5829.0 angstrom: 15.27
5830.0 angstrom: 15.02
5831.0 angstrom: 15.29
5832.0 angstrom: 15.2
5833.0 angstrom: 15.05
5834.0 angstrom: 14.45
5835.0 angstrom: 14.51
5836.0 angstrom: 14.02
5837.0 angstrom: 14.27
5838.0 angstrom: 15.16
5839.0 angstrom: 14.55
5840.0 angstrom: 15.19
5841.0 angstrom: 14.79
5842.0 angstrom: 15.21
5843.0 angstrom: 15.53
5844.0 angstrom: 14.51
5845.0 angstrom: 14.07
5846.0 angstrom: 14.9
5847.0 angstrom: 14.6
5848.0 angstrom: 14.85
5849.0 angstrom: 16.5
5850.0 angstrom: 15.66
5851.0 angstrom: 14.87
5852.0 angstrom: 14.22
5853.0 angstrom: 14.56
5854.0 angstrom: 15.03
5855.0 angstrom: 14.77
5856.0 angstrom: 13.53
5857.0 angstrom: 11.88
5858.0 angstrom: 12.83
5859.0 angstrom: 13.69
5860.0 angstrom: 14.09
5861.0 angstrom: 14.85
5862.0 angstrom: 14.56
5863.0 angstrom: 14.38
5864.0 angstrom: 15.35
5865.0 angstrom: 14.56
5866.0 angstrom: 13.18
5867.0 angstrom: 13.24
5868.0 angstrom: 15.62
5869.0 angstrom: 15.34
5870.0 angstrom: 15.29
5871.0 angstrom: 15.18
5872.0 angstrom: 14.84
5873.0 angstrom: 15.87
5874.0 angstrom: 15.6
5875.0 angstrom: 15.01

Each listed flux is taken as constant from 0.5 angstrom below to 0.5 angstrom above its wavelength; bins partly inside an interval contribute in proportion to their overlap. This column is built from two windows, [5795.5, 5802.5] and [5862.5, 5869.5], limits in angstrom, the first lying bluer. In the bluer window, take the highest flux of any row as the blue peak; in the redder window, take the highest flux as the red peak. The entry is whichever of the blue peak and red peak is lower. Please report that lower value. 15.6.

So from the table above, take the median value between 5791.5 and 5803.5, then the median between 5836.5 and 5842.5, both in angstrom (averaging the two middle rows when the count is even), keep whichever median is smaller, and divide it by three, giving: 4.99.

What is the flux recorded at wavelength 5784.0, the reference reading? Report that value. 14.82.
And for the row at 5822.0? 15.11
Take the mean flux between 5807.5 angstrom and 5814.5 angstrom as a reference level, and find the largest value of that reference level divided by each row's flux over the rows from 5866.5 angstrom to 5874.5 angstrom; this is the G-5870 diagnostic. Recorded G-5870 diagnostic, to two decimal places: 1.10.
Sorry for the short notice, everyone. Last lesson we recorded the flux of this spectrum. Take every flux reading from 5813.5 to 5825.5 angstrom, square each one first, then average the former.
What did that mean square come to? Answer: 224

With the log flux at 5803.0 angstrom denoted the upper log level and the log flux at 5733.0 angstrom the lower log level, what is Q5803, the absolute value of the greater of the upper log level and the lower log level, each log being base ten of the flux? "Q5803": 1.18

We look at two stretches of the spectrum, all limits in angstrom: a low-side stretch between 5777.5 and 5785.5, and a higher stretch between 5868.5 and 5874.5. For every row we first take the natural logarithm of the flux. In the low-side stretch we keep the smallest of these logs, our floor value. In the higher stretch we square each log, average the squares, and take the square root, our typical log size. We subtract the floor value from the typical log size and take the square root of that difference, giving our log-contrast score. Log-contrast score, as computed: 0.42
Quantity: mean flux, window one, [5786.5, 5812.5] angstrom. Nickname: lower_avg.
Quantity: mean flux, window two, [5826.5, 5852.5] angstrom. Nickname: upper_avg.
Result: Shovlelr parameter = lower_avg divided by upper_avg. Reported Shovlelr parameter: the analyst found 1.00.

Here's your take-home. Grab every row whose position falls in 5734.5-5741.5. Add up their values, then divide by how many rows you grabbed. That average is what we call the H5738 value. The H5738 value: 15.2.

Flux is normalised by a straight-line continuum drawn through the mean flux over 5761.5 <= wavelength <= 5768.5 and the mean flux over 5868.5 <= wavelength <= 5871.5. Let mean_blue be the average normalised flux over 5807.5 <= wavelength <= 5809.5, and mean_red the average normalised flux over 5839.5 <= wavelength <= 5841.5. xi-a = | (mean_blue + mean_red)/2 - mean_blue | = 0.022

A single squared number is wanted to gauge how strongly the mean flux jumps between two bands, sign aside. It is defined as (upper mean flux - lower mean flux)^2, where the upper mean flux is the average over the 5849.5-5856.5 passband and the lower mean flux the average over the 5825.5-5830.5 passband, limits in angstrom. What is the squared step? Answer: 0.21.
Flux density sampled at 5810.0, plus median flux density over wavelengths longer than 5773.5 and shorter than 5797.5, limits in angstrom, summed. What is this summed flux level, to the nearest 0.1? 29.1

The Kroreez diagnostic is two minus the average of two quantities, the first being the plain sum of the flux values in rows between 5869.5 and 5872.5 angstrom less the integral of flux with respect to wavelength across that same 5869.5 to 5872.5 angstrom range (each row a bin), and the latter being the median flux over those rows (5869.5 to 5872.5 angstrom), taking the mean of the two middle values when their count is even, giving -5.59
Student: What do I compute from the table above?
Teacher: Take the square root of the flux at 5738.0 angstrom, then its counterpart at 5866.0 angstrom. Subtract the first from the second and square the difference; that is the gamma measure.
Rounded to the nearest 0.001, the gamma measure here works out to 0.029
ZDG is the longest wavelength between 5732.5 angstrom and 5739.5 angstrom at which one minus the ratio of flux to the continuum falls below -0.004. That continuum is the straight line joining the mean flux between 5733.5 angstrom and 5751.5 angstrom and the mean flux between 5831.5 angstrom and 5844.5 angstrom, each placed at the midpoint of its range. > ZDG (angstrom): 5736.0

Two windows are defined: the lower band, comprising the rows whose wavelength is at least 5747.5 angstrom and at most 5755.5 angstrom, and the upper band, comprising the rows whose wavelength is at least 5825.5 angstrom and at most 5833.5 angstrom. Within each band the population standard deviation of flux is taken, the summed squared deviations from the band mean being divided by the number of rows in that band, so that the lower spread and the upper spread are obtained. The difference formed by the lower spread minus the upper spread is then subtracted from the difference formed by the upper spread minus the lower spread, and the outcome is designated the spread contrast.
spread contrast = -1.2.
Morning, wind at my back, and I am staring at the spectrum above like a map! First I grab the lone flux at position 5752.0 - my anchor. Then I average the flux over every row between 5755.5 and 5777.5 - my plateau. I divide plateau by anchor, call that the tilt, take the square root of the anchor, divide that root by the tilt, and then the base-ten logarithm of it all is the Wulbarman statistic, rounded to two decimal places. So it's 0.60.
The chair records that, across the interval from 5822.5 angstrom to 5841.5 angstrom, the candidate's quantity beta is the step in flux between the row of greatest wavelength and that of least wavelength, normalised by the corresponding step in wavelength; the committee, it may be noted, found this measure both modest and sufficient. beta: 0.017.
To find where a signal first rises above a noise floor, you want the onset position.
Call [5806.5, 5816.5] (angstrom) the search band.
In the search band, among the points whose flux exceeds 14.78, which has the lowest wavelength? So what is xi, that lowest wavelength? 5811.0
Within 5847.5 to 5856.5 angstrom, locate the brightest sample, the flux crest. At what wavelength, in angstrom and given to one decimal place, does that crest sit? 5849.0 angstrom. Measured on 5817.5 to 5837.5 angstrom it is 5821.0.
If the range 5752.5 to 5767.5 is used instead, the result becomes 5766.0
